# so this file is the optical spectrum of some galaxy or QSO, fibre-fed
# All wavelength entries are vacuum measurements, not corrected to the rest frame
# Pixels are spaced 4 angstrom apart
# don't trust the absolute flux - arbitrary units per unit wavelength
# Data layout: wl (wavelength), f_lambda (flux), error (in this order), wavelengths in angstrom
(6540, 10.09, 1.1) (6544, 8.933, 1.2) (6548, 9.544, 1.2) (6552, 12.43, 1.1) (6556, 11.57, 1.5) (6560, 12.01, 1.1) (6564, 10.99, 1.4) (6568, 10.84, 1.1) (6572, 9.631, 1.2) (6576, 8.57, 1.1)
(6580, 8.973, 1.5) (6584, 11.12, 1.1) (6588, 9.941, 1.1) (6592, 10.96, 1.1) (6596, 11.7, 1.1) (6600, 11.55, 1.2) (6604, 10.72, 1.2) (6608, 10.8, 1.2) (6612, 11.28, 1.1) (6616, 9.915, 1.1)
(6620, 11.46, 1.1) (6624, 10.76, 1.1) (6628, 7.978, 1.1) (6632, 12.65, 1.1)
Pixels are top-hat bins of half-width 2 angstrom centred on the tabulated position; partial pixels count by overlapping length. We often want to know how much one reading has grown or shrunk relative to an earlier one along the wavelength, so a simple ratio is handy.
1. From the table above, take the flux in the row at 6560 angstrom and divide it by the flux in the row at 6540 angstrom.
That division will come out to 1.2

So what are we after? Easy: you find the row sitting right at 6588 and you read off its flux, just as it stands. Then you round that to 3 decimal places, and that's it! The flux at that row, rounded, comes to 9.941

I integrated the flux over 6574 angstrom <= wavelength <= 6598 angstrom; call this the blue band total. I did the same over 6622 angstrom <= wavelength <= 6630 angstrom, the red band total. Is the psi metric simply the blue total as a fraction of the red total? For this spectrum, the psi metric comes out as 3.3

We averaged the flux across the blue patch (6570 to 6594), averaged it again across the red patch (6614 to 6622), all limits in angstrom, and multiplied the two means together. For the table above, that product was 105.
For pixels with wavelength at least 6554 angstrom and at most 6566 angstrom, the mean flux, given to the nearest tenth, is 11.5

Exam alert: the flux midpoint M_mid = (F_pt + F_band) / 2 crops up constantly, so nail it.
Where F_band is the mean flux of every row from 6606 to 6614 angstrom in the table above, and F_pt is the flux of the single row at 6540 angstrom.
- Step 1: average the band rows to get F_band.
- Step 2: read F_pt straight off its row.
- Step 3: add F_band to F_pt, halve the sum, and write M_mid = 10.6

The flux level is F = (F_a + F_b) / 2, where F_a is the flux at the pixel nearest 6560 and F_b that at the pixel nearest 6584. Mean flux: 11.6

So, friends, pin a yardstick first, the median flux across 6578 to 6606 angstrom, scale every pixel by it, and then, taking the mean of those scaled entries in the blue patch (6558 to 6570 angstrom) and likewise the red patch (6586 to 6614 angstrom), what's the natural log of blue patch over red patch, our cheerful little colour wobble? 0.03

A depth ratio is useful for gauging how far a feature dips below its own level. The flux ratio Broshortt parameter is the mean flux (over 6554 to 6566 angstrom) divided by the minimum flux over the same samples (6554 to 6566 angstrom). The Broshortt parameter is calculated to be 1.05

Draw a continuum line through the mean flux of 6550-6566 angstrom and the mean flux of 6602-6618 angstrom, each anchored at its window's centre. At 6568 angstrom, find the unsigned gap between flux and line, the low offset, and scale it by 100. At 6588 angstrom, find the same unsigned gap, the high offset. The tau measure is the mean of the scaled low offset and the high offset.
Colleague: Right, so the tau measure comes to 36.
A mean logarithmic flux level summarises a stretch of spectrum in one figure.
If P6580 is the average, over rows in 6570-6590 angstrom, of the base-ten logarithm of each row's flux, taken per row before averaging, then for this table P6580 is 0.983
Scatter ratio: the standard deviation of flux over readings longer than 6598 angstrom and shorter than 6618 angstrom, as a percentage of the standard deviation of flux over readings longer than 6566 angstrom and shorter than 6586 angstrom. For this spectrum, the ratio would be 56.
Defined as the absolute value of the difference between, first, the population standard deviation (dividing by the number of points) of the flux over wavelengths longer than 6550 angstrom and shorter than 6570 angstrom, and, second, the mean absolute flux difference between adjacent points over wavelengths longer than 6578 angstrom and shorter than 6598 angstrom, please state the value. 0.67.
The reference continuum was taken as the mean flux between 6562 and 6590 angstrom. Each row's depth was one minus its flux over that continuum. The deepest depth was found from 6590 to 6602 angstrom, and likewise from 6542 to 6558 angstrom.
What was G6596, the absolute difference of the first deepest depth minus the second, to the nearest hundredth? 0.20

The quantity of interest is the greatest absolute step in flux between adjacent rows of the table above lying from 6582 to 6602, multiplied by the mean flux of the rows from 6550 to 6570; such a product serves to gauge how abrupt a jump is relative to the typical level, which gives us 14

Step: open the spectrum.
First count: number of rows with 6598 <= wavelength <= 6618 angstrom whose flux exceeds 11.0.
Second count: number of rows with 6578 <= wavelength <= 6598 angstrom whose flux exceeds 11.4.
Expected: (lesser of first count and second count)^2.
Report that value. 1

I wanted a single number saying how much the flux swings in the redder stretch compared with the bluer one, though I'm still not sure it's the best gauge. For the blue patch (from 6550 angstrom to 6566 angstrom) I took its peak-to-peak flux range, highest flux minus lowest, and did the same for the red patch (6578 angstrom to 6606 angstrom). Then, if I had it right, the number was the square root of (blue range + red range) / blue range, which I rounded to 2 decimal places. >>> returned 1.70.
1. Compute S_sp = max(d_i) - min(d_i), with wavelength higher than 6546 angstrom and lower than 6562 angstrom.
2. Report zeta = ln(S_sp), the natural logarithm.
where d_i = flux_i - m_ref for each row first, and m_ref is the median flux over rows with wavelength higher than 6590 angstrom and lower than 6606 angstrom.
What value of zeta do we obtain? 1.06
